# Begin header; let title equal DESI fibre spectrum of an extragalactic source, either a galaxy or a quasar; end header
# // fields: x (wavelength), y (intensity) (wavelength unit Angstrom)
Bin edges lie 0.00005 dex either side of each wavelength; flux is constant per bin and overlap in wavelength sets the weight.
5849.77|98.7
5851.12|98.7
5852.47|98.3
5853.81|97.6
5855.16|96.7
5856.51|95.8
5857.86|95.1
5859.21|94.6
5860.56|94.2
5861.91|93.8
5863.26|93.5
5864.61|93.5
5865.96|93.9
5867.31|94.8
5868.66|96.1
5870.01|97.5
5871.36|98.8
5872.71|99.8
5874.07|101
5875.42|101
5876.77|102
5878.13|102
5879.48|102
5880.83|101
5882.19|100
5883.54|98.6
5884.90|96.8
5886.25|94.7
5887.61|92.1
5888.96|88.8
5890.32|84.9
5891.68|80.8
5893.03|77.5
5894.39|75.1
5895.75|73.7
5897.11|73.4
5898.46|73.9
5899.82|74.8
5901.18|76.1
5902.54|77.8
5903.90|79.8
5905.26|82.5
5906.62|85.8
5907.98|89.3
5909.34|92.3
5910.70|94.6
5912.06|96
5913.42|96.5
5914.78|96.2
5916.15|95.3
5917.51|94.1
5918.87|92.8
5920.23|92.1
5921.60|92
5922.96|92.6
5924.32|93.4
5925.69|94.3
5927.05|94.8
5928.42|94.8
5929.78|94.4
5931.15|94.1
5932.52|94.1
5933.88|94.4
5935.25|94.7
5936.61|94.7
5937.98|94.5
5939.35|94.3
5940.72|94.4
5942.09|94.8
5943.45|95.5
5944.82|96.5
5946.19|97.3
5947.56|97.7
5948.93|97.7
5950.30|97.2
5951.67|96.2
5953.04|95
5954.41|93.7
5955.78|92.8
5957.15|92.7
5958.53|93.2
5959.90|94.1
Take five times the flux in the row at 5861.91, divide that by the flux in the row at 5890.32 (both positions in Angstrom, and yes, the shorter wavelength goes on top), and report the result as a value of 5.52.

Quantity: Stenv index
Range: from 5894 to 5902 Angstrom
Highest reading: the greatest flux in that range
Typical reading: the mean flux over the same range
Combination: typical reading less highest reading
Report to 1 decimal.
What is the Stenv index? -1.6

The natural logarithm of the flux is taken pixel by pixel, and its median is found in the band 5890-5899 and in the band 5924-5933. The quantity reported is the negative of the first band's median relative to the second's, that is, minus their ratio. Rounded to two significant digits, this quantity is -0.95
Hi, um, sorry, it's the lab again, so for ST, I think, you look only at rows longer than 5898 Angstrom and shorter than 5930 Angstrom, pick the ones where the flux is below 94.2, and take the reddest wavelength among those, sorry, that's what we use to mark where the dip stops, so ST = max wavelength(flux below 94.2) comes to 5924.32 Angstrom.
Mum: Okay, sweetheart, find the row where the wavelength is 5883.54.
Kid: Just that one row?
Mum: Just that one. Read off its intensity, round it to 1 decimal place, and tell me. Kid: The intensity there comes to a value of 98.6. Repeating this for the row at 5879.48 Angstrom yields 102.0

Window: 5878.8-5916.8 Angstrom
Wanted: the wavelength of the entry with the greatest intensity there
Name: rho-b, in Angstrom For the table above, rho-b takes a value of 5879.48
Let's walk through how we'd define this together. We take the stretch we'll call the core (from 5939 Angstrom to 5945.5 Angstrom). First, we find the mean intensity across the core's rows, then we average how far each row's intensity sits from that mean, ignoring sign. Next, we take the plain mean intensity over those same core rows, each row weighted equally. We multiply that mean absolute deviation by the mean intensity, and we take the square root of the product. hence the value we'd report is 8.3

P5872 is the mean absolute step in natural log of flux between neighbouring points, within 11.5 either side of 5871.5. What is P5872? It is 0.0071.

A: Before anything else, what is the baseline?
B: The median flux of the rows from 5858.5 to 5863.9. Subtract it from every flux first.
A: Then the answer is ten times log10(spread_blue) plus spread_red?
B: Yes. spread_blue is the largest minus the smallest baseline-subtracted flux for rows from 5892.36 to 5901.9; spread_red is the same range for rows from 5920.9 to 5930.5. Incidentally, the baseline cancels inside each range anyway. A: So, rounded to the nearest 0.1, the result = 8.9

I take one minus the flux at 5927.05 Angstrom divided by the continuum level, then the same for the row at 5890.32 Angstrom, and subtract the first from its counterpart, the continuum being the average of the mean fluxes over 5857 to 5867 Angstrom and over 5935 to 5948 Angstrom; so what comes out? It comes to 0.10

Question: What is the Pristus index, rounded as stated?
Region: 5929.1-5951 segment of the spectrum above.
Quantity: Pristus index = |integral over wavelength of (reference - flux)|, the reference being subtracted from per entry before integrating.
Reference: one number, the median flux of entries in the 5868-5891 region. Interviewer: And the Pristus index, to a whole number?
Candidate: 75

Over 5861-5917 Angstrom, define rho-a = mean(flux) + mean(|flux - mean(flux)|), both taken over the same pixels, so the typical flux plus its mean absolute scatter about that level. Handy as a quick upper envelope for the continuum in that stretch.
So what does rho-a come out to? 98.8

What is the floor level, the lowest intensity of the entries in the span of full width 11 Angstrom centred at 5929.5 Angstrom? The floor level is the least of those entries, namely 93.4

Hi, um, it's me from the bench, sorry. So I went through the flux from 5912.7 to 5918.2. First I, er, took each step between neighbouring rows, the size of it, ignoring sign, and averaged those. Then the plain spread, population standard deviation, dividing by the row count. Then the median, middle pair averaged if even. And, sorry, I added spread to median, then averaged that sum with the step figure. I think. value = 48.7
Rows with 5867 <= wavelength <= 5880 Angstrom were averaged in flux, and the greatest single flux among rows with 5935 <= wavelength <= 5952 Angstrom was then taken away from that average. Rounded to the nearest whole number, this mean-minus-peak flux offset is 2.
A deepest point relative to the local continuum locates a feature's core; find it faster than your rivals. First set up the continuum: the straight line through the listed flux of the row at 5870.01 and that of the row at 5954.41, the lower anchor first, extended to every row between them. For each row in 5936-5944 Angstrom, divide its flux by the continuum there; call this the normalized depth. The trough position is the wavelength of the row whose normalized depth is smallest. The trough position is 5939.35 Angstrom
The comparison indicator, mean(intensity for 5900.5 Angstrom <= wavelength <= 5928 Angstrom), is 90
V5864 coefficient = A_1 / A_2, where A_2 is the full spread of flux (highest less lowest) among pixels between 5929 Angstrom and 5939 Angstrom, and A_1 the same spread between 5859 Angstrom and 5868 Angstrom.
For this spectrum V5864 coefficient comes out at 2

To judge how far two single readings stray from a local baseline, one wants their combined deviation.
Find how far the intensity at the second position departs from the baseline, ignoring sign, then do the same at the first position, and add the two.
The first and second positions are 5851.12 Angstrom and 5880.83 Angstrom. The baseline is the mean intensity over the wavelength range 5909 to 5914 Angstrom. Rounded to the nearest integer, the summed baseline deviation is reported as 10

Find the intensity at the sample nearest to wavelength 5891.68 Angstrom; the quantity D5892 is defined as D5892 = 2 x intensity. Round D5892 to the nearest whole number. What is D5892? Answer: 162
